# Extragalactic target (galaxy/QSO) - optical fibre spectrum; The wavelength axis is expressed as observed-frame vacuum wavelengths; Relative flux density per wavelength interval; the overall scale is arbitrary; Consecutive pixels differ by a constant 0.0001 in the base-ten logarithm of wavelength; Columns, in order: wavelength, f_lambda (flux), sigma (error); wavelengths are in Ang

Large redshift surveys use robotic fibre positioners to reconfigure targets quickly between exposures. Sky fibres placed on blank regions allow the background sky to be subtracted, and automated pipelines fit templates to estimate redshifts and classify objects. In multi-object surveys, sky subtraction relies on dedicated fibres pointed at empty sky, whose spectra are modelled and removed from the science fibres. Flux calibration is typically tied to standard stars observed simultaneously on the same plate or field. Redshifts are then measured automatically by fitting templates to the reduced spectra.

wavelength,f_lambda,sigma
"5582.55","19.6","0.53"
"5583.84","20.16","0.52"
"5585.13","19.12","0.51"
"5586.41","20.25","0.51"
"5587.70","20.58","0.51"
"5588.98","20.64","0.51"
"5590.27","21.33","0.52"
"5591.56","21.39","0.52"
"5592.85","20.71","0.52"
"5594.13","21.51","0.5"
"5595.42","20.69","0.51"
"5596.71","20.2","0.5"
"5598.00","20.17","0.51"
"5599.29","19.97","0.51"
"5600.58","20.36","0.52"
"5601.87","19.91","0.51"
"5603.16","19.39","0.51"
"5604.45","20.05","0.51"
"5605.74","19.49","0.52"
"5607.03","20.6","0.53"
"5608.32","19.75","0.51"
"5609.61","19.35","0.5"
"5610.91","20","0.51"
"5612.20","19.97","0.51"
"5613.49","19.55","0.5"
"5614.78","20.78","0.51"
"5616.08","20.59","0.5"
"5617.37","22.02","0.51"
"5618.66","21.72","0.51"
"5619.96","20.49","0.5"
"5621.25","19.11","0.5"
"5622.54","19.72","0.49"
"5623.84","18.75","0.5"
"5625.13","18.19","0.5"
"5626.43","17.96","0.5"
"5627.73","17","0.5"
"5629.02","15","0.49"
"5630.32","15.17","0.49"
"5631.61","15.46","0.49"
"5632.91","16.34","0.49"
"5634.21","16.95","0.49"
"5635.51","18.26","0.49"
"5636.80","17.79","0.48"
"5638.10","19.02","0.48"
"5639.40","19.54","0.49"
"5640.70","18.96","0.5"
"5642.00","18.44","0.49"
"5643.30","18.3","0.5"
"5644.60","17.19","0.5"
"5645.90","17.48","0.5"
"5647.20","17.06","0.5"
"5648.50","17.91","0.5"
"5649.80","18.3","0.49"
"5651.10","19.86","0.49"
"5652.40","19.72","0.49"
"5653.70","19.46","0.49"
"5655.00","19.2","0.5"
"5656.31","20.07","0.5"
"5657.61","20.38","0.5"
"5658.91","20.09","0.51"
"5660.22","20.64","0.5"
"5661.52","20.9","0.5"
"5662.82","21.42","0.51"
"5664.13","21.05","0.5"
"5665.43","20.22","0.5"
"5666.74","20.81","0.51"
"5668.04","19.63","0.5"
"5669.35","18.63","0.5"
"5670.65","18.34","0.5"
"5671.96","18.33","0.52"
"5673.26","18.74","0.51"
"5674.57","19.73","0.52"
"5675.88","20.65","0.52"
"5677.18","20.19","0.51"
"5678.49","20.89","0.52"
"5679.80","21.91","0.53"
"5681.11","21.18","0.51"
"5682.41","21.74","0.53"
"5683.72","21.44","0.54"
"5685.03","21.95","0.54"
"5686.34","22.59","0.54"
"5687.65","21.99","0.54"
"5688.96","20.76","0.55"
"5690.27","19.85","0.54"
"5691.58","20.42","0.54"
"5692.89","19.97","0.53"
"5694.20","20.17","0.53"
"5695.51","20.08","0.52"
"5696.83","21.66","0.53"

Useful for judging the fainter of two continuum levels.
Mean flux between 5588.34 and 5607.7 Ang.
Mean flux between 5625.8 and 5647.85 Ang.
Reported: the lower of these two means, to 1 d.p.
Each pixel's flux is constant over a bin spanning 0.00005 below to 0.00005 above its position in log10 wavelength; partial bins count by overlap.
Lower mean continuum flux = 17.4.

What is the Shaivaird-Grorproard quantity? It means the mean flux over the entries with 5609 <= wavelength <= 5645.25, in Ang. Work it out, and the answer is 18.6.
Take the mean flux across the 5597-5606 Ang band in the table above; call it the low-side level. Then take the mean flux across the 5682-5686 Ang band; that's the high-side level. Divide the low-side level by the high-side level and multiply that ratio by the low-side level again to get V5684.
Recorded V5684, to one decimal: 18.3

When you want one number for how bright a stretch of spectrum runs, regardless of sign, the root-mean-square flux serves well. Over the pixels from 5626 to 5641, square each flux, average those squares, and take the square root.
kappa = 17.4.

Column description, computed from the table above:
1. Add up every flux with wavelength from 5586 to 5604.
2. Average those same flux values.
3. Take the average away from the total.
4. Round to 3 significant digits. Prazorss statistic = 267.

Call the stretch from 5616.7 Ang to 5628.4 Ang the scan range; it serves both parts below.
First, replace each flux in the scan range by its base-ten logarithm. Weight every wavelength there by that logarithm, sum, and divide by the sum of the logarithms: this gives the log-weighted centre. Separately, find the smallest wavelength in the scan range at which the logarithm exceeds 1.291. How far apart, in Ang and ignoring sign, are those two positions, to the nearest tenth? 5.1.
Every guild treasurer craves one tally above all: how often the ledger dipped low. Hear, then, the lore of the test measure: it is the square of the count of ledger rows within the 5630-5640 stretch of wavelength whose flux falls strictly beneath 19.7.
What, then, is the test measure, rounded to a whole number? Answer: 64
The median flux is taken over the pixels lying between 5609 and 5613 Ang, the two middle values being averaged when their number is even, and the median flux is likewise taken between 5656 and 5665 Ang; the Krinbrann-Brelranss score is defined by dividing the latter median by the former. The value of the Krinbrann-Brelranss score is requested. 1.03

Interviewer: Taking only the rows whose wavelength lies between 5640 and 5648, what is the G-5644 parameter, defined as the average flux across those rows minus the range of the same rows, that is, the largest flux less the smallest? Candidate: 16.0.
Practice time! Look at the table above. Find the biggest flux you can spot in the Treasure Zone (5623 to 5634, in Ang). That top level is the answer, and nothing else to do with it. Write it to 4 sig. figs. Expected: 18.75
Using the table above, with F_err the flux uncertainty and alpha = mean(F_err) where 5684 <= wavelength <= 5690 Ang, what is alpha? 0.54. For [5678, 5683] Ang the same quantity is 0.52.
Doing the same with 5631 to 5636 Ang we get 0.49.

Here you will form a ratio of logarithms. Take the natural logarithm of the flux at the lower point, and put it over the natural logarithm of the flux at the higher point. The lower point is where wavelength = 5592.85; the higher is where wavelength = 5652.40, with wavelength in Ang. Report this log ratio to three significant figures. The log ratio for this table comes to 1.02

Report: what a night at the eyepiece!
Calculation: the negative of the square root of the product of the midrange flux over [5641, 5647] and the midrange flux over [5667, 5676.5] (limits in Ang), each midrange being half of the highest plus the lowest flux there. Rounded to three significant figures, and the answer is -18.6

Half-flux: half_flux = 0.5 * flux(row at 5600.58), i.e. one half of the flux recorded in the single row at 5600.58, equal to 10.18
